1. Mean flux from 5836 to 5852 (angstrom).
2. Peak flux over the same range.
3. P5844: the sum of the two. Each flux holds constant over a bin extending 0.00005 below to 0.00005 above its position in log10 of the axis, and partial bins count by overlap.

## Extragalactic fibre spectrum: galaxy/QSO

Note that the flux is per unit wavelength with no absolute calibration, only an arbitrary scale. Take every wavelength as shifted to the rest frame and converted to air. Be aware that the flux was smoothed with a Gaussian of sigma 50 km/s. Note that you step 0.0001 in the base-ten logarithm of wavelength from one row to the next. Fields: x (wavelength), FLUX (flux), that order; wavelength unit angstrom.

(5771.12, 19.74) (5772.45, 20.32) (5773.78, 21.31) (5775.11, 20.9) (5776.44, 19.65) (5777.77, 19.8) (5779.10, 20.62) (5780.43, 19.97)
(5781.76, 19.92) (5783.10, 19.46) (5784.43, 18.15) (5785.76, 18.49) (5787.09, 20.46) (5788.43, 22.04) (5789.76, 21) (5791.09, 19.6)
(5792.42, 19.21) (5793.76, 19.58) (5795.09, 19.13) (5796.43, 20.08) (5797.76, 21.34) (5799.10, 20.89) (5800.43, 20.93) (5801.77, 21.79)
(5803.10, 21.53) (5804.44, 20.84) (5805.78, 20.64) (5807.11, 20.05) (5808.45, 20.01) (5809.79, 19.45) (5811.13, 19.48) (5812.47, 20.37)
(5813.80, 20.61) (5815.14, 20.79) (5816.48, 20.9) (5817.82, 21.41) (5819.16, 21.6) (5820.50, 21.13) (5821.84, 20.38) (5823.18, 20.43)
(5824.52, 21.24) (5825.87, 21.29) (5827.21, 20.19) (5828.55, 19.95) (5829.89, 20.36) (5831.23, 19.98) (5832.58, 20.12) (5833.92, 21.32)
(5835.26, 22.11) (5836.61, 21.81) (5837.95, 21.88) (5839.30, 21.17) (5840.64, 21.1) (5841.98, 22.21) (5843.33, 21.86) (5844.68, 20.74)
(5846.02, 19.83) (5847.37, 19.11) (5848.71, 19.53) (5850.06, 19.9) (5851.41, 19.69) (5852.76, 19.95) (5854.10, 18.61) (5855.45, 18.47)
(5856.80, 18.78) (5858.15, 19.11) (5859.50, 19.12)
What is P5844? 42.9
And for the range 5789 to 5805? 42.3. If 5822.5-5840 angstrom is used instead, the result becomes 43.0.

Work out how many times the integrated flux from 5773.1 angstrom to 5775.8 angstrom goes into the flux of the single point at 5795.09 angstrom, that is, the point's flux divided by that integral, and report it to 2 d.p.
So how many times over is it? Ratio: 0.34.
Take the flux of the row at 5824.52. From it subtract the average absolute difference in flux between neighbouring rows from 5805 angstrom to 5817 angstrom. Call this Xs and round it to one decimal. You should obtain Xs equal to 20.9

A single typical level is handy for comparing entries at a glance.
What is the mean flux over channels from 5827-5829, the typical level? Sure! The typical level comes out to 20.1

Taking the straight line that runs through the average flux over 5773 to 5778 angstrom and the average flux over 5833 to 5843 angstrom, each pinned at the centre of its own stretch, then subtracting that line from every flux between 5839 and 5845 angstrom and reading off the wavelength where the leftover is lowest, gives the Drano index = 5844.68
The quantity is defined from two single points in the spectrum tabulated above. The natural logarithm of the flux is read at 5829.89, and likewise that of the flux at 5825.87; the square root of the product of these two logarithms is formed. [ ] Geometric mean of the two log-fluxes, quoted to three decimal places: 3.036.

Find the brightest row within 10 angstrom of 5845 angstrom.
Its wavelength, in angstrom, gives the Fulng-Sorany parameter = 5841.98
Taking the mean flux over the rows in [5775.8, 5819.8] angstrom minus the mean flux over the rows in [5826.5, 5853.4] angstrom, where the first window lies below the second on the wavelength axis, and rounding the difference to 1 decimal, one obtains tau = -0.3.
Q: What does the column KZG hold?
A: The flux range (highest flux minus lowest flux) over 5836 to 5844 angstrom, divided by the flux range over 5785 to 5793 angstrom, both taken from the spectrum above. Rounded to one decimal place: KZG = 0.3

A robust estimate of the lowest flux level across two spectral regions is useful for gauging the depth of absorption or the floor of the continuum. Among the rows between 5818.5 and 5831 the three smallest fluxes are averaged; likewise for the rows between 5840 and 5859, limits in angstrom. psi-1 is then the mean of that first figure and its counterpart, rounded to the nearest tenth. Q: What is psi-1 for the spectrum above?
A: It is 19.4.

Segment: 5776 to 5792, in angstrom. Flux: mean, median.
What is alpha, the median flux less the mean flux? -0.07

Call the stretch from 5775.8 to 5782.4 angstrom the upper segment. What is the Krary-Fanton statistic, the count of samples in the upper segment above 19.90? 3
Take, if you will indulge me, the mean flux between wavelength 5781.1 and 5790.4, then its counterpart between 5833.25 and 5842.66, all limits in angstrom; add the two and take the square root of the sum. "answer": 6.45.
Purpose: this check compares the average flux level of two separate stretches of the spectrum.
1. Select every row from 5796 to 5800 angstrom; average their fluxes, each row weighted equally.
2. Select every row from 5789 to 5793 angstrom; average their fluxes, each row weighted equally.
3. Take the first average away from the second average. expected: -0.8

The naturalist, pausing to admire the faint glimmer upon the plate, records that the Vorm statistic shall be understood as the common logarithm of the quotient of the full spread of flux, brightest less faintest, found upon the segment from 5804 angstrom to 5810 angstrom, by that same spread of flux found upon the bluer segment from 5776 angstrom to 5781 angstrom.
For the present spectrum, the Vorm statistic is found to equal 0.2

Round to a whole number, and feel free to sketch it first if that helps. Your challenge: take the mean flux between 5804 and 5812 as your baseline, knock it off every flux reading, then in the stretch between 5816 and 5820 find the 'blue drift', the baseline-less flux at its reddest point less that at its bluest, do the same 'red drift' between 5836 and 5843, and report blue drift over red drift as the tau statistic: 2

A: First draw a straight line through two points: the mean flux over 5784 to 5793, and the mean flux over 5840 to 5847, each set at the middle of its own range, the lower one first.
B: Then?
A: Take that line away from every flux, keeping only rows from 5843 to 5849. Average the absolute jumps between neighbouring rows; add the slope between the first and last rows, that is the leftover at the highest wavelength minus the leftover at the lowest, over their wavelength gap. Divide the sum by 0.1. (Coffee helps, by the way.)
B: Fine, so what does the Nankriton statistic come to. 4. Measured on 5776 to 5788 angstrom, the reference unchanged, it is 8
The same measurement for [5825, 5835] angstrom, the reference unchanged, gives 6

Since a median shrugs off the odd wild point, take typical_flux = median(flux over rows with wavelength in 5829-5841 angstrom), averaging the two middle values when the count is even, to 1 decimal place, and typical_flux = 21.2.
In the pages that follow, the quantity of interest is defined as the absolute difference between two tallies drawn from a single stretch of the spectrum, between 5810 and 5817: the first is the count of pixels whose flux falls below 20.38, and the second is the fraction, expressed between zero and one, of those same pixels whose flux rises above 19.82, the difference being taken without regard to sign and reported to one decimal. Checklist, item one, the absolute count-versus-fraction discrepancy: 1.2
